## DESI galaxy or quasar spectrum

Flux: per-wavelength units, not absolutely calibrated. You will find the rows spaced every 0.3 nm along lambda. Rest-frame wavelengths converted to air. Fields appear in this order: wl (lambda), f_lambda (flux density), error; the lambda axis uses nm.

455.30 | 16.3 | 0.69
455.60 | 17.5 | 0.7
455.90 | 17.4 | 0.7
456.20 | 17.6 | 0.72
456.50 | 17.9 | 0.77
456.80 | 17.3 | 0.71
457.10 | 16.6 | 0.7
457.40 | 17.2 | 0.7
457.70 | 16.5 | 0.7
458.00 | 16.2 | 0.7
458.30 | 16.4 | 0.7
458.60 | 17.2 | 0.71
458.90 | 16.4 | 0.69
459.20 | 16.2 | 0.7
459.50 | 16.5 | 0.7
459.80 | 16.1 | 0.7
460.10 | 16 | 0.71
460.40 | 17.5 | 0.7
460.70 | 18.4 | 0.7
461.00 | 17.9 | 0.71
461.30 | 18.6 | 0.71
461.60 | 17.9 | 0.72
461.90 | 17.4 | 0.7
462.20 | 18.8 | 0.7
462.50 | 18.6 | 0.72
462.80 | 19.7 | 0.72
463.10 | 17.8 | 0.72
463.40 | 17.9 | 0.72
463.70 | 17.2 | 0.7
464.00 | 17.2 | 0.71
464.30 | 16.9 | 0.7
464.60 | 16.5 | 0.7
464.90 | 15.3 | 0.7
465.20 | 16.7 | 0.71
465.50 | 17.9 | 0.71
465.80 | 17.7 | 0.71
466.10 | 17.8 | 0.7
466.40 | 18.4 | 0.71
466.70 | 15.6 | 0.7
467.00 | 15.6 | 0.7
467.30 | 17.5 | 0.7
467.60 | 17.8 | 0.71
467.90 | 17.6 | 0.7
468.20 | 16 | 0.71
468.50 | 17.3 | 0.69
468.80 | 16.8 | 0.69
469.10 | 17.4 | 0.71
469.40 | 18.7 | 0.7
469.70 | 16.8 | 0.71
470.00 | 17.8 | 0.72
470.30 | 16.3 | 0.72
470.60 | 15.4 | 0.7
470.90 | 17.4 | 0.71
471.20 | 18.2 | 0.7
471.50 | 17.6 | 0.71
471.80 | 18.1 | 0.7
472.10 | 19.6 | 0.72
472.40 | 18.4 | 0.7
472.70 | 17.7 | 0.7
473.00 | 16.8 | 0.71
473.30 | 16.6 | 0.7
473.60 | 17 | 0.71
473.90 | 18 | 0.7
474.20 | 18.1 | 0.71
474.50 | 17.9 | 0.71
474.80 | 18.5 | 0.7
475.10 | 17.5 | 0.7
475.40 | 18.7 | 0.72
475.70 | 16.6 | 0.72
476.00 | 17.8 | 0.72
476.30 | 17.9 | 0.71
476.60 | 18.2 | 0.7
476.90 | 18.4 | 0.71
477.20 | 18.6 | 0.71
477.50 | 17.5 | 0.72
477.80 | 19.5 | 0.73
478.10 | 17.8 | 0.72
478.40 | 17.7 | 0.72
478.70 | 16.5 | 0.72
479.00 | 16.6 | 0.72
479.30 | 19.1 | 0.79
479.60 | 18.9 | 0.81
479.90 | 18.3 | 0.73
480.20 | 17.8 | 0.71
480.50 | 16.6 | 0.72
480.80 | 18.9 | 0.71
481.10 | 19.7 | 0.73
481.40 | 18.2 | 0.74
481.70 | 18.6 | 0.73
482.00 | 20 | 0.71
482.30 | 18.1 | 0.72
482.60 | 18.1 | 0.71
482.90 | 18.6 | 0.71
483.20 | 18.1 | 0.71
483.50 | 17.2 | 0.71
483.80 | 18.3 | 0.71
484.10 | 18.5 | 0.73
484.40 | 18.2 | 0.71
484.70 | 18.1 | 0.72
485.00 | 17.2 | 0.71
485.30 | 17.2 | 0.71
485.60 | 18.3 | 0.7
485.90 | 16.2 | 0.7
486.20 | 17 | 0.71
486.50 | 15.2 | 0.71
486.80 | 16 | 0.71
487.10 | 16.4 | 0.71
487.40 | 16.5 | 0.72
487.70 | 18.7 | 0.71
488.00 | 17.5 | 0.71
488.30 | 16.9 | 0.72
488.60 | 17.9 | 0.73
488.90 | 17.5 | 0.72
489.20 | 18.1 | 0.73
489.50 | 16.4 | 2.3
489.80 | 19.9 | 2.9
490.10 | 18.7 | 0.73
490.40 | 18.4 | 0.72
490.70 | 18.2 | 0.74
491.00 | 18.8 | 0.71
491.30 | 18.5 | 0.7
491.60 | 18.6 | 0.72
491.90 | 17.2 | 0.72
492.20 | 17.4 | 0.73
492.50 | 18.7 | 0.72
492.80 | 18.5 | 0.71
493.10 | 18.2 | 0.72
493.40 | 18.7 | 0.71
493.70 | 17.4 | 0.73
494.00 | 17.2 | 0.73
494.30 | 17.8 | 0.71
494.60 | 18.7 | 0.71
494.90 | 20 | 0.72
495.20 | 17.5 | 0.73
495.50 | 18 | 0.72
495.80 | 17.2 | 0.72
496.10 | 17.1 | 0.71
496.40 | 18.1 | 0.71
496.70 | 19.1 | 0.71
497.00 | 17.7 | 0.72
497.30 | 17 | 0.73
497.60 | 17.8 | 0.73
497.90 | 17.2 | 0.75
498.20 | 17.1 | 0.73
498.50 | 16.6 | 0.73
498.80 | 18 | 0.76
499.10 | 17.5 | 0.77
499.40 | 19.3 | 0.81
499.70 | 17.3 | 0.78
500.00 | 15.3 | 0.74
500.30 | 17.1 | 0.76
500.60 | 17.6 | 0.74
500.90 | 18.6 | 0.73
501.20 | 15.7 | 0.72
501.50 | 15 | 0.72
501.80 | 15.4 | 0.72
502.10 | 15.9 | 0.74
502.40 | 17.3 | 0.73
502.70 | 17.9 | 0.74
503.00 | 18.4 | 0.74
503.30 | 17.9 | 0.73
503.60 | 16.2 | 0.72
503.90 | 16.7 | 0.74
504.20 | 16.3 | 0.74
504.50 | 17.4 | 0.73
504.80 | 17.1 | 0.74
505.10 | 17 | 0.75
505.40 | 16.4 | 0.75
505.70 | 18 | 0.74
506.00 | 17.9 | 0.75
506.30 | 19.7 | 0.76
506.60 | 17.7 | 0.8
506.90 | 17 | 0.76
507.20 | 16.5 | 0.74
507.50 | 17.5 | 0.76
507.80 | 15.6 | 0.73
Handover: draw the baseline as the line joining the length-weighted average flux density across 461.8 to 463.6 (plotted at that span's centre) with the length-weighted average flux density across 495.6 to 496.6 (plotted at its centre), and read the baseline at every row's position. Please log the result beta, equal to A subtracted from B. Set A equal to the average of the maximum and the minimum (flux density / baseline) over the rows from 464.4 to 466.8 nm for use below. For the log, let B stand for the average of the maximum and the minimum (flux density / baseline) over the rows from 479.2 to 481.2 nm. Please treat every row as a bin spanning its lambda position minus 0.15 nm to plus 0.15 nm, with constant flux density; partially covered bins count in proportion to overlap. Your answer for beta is 0.09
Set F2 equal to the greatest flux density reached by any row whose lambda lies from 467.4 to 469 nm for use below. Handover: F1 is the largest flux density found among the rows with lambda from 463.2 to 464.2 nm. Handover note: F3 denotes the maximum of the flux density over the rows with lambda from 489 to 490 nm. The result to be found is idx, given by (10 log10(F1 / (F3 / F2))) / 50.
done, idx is 0.241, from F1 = 17.9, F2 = 17.8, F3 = 19.9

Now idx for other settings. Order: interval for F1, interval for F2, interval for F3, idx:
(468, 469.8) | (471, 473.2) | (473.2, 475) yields 0.259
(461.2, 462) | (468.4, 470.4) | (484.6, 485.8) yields 0.256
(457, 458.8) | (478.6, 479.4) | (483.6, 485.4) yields 0.250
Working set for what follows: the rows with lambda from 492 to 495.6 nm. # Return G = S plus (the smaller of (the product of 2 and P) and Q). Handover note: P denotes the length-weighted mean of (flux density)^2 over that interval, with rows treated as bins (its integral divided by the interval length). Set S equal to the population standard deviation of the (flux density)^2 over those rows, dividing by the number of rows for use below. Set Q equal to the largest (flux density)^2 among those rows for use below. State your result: 428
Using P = 331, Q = 400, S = 28.3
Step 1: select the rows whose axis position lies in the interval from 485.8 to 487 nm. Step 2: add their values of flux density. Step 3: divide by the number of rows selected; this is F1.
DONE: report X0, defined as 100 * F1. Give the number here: 1610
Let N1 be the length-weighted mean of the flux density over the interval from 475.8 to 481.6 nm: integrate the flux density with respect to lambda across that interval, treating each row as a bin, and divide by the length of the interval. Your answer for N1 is 18.1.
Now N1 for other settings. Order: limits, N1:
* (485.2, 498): 17.8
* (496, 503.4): 17.3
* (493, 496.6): 18.0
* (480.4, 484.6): 18.4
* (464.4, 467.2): 16.8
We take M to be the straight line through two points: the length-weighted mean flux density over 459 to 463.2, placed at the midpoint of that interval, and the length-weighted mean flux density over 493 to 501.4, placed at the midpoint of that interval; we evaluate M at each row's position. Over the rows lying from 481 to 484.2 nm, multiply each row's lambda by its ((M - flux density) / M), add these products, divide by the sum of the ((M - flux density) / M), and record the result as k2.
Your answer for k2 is 482.17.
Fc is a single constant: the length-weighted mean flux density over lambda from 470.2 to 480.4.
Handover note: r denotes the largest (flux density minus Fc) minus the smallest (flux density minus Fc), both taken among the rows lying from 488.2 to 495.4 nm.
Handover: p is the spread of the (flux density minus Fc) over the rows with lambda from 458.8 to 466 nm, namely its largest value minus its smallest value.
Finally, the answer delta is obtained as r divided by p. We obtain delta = 0.8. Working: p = 4.40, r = 3.6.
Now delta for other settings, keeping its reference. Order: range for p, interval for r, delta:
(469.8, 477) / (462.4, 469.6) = 1.0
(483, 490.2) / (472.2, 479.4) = 0.6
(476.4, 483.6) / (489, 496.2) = 1.0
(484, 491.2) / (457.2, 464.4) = 0.8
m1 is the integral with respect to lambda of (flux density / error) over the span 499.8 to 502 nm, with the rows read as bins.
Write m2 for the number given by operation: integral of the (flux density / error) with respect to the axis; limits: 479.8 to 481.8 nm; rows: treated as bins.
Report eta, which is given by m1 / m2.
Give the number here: 0.972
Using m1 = 49.1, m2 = 50.5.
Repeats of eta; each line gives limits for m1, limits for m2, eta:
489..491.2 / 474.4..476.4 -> 0.894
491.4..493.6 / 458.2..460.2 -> 1.190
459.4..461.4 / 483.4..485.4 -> 0.982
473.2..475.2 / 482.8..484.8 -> 0.989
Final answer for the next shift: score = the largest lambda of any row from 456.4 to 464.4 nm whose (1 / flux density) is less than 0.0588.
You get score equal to 464.00 nm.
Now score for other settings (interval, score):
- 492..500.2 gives 499.70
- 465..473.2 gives 472.70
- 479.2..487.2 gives 485.60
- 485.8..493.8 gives 493.70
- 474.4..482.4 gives 482.30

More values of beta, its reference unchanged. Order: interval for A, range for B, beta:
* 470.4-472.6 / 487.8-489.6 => 0.01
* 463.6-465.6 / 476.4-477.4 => 0.11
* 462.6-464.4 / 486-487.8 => -0.04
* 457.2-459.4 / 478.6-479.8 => 0.09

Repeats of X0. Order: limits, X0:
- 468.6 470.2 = 1750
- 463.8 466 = 1689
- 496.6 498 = 1776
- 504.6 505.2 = 1705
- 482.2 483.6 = 1802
